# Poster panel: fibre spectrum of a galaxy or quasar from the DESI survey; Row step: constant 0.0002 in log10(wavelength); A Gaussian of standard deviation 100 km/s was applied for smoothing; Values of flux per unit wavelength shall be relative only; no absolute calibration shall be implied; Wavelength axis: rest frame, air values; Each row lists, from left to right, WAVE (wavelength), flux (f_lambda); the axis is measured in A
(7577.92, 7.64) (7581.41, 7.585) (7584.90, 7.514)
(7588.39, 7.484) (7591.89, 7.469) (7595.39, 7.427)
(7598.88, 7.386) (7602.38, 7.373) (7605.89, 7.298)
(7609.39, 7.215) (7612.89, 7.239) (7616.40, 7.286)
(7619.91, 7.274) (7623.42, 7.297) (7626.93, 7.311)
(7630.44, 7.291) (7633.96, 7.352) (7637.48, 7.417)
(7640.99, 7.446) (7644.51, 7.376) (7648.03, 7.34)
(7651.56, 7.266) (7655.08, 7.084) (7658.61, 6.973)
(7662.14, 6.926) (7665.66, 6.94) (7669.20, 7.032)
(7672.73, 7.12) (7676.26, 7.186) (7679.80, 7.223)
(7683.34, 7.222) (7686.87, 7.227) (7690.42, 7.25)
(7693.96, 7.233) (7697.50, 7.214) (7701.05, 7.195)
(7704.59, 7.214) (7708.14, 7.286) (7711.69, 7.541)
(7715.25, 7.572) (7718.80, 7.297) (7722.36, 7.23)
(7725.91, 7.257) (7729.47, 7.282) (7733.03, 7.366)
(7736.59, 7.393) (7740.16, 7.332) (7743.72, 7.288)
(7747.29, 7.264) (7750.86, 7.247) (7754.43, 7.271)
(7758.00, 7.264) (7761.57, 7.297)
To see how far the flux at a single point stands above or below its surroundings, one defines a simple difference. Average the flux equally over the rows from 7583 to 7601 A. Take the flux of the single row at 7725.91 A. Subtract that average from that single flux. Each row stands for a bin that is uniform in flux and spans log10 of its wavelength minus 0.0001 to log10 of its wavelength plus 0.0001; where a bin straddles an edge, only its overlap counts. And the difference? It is -0.20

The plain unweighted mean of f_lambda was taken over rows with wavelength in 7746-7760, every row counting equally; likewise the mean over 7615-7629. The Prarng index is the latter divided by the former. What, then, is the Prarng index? 1.004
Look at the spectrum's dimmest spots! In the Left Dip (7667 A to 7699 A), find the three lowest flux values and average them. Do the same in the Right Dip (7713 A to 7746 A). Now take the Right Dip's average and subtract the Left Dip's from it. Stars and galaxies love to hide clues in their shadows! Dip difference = 0.14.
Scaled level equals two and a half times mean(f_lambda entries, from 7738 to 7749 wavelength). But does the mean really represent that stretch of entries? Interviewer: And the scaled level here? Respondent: 18.2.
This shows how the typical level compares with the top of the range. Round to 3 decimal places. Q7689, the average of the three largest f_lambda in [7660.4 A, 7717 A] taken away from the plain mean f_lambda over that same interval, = -0.255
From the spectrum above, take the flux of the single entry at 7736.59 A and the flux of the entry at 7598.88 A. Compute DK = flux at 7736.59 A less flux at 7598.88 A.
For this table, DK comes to 0.01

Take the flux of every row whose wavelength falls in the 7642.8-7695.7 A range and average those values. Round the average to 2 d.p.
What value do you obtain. 7.16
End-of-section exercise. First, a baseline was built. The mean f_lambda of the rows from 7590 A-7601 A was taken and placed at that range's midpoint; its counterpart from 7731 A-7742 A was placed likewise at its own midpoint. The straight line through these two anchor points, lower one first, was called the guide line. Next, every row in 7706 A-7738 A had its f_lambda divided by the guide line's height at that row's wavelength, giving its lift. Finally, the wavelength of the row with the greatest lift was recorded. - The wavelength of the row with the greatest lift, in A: 7715.25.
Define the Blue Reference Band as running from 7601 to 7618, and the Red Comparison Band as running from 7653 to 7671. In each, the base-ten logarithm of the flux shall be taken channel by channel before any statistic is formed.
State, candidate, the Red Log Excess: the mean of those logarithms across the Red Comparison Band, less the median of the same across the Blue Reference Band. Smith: -0.018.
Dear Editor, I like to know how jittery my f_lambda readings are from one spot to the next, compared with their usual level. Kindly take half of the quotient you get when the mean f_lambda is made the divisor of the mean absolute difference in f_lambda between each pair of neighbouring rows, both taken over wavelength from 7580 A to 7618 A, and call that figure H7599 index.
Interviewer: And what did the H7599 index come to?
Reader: 0.0030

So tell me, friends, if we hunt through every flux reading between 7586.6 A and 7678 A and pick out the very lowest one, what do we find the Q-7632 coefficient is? 6.926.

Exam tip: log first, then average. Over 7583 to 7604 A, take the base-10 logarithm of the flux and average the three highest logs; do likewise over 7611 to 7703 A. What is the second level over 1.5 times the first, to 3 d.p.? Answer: 0.663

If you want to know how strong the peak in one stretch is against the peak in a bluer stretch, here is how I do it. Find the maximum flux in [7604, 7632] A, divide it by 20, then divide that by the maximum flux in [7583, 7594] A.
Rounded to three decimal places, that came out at 0.049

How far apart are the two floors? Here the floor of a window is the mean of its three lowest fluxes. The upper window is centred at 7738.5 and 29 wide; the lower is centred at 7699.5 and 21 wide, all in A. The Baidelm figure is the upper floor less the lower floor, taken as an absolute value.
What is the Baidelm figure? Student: 0.05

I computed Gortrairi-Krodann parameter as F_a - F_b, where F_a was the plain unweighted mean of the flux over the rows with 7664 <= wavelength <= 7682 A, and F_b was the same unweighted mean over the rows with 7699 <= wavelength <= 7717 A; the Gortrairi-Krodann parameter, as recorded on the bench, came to -0.26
